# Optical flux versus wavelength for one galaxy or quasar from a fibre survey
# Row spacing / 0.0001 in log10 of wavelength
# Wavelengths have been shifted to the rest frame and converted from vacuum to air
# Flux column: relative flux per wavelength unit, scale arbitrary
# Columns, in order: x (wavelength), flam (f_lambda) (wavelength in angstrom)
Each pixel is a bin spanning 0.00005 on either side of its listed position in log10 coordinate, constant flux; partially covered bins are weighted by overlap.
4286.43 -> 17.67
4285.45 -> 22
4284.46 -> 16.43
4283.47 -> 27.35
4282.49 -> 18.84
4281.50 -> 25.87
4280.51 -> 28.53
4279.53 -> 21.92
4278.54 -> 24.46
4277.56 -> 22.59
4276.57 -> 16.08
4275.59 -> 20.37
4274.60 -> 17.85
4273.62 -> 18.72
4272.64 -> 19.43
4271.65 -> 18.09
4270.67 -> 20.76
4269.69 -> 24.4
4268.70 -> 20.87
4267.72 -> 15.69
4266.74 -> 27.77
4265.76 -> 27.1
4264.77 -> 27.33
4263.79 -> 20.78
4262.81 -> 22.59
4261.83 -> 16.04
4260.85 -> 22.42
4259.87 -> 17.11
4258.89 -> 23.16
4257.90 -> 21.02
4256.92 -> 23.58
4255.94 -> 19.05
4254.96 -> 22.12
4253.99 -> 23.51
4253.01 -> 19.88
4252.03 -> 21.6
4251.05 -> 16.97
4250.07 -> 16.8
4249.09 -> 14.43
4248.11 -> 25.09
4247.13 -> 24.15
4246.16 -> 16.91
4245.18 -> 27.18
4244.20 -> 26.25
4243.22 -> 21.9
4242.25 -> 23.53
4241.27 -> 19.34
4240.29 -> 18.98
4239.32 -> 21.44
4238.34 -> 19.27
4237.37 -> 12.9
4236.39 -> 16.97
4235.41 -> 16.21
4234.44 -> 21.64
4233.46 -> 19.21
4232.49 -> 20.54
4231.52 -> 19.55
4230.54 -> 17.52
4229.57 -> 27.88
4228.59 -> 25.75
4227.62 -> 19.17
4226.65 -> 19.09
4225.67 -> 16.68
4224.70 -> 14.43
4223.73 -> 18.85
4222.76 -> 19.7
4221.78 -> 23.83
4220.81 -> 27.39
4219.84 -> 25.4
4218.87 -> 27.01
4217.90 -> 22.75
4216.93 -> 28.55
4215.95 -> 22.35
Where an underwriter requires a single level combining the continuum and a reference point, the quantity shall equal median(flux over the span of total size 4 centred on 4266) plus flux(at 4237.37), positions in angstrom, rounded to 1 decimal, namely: 40.1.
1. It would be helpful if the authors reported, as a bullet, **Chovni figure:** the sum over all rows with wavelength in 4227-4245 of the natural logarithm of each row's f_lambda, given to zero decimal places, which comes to 54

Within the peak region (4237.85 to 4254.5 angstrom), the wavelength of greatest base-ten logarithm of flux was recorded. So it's 4245.18 angstrom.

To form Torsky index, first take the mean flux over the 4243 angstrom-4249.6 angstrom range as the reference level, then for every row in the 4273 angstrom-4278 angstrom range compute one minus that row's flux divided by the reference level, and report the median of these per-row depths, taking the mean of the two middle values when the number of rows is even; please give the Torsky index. 0.16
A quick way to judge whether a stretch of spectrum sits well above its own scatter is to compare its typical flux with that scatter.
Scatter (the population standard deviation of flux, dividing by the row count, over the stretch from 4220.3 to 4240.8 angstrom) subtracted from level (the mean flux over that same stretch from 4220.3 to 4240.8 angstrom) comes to 16.1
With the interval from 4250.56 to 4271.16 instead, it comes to 18.2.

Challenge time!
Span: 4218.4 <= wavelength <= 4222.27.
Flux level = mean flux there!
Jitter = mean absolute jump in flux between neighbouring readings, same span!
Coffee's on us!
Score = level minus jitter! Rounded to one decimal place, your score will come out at 23.5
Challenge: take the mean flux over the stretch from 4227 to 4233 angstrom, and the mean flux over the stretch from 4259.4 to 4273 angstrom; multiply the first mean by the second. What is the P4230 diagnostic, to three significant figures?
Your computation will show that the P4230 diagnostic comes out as 466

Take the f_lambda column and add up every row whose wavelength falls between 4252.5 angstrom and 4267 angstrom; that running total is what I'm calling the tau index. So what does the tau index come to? 333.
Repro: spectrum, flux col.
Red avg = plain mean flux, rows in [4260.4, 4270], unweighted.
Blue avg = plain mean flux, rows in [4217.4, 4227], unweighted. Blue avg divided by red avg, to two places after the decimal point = 0.96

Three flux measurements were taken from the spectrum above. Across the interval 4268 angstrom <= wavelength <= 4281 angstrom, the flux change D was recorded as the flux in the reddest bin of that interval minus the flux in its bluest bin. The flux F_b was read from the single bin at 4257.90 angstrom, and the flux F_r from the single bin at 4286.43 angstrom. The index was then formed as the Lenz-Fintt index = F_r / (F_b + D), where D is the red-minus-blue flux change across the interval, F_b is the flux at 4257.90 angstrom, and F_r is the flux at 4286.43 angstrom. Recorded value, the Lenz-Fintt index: 0.62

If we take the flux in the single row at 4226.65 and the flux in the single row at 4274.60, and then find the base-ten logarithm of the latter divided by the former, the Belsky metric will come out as -0.03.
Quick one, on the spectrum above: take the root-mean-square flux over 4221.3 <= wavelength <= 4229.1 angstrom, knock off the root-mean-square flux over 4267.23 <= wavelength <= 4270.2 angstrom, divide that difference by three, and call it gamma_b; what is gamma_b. -0.2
